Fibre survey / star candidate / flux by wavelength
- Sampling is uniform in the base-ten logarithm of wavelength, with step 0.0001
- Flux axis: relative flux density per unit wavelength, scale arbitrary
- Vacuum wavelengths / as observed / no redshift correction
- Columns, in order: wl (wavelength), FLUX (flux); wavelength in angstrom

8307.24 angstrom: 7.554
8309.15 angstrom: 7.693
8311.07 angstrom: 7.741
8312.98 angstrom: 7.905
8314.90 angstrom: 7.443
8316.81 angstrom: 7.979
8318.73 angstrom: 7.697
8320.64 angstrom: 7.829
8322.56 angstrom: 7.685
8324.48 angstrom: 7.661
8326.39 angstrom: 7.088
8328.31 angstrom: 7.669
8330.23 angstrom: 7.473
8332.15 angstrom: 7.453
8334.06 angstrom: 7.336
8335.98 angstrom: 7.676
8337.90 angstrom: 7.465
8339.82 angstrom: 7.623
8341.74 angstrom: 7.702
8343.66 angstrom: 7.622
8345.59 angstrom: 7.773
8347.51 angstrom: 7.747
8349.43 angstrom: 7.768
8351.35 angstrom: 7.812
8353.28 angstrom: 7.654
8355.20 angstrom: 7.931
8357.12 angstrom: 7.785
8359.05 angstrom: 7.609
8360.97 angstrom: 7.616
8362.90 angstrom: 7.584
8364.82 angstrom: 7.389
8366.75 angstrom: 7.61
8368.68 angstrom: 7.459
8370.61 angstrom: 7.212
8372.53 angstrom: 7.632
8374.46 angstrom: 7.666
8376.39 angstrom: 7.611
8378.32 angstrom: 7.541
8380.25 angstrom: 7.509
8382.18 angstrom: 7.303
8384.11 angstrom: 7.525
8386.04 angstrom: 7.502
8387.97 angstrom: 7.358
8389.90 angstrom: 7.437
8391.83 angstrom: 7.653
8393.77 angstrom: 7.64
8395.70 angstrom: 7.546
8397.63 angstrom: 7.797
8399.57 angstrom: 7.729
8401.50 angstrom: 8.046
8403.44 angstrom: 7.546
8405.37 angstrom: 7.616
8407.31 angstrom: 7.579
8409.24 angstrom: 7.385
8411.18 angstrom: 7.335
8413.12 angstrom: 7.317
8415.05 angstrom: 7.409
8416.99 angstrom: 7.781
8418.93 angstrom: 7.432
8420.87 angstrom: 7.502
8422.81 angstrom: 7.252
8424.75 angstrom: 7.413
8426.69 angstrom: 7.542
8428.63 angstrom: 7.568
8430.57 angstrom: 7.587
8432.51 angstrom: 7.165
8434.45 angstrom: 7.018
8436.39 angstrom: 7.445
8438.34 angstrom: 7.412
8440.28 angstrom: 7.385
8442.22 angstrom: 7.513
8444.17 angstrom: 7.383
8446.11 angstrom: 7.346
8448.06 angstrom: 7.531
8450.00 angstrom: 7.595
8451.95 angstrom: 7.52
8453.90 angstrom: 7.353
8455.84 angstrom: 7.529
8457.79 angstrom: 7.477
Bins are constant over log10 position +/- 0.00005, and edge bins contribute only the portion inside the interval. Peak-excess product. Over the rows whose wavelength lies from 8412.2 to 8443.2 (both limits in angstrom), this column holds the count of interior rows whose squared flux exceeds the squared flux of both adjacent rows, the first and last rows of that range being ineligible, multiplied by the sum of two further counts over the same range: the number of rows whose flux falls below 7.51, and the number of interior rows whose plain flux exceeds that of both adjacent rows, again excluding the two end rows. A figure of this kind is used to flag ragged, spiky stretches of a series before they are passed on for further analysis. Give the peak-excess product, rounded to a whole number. 60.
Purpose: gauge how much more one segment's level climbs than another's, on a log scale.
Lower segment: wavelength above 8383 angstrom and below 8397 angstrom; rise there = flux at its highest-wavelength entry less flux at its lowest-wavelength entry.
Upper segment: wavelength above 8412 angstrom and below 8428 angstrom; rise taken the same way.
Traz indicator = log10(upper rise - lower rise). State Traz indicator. -0.7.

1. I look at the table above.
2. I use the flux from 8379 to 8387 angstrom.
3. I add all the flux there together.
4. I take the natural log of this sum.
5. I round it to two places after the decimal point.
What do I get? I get 3.40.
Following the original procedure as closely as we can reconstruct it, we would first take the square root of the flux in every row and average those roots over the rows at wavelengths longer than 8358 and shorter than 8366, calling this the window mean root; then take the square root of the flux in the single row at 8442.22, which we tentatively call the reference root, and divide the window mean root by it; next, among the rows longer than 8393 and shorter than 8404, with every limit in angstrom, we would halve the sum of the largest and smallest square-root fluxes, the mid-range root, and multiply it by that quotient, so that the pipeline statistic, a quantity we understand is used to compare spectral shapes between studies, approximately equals 2.80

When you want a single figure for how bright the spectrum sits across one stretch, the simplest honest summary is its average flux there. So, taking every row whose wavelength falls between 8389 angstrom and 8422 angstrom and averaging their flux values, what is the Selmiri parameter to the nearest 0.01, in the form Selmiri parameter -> 7.57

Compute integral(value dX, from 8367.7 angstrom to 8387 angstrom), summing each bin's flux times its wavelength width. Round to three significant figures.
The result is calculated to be 145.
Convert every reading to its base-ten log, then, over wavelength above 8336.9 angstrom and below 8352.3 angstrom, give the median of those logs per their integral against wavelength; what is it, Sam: 0.065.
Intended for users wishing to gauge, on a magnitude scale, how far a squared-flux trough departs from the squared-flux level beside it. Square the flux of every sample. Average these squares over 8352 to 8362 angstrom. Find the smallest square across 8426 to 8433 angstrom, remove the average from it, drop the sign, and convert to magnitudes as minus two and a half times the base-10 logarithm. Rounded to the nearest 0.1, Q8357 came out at -2.3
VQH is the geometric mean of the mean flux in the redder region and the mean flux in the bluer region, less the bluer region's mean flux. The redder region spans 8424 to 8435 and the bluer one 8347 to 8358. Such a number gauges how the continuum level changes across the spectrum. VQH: -0.20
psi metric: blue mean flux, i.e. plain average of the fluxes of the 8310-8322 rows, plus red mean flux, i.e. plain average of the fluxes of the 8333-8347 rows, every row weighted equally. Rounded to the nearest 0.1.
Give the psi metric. 15.4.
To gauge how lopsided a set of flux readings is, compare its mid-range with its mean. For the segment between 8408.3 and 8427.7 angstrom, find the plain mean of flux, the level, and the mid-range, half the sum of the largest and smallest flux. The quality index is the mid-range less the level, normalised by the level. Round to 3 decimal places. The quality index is 0.011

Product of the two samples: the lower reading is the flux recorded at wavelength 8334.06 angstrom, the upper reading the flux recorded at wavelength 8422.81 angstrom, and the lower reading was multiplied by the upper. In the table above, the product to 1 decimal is 53.2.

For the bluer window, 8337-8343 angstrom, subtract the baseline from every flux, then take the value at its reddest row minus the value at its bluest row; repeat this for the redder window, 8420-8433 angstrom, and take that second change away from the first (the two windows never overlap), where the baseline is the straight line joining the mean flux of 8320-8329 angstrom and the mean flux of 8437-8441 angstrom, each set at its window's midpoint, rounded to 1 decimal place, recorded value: 0.6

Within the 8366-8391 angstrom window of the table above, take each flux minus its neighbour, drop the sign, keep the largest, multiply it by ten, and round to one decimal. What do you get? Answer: 4.2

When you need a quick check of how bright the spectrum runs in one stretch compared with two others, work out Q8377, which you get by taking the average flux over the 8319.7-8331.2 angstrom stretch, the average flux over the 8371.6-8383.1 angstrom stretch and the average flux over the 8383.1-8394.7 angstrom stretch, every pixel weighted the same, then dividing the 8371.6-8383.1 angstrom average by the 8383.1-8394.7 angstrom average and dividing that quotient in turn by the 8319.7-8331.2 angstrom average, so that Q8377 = 0.133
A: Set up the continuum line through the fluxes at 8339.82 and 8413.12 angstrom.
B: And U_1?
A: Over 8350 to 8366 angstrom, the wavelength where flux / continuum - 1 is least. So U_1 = 8364.82 angstrom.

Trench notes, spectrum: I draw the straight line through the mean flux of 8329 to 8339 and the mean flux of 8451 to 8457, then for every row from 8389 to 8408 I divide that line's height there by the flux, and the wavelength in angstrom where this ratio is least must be 8401.50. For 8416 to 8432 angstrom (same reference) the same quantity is 8416.99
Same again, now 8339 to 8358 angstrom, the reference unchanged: 8355.20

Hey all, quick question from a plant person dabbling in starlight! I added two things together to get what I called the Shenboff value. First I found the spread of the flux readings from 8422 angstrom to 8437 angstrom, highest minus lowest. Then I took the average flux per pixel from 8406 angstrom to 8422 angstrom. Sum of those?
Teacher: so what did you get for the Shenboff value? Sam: 8.04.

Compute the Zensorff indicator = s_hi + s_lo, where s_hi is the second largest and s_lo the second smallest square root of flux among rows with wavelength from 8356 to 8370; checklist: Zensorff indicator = 5.49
